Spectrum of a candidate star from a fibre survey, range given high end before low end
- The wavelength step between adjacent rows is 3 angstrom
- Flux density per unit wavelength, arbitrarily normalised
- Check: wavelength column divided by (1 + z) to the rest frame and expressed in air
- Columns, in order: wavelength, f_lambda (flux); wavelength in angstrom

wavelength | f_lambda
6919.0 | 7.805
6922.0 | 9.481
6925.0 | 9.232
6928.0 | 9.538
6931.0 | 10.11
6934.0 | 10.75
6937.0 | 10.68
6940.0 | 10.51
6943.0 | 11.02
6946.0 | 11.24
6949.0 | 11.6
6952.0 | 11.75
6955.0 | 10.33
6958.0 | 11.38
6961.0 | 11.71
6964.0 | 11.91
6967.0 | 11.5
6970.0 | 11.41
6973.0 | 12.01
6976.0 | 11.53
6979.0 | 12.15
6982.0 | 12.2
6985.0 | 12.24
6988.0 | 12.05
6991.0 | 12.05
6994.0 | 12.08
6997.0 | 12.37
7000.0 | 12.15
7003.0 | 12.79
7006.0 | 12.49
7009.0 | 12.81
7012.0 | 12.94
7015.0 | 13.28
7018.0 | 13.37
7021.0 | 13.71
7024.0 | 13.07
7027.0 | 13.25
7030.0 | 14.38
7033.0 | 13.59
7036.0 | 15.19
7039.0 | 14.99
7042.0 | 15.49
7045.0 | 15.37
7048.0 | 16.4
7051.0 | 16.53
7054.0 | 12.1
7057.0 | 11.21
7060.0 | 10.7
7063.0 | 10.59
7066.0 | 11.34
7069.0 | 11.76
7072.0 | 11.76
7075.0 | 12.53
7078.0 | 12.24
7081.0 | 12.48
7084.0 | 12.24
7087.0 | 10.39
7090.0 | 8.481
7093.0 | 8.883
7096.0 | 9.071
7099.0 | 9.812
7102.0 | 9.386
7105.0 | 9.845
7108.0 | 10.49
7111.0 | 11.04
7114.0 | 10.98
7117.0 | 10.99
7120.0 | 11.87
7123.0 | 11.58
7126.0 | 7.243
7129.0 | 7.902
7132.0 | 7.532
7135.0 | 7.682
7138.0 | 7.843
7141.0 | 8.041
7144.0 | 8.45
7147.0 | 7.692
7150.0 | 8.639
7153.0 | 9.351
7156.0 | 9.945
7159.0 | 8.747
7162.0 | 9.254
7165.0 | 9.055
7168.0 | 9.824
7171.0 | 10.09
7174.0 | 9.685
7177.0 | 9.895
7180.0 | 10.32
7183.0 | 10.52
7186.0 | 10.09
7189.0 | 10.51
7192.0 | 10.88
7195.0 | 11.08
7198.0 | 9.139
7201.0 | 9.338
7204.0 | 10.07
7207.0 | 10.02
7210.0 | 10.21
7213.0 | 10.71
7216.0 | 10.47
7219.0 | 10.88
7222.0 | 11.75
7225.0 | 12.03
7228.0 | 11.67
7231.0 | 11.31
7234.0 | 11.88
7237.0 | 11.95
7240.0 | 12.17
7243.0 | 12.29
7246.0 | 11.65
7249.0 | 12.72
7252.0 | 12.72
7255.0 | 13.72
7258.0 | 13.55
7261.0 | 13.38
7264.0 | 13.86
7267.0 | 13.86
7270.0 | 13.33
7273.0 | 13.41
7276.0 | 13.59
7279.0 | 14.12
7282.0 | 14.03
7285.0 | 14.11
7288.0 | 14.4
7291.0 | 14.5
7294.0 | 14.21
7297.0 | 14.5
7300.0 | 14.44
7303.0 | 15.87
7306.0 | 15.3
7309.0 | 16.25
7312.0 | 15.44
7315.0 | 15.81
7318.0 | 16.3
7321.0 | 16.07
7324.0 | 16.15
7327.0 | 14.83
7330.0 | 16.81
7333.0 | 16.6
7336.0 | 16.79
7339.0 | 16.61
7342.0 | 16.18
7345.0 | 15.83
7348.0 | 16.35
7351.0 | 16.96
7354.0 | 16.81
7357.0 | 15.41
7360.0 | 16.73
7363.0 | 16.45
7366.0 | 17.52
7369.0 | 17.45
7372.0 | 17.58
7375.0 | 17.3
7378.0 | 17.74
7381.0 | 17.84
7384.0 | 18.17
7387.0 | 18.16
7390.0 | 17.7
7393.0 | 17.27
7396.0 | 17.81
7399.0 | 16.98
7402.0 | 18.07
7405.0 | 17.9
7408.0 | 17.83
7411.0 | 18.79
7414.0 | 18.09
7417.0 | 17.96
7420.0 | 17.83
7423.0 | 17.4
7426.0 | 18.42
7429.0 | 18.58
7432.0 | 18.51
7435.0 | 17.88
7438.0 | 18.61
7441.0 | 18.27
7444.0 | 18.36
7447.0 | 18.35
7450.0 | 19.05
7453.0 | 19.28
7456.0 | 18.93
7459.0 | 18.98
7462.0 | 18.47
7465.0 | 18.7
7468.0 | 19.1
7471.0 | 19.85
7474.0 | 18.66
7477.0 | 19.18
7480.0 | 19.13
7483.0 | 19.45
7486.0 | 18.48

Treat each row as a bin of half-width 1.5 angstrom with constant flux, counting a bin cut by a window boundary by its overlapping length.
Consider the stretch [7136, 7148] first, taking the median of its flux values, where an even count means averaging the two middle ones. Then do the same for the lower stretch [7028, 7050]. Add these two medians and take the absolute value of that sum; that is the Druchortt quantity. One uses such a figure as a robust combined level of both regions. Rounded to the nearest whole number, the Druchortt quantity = 23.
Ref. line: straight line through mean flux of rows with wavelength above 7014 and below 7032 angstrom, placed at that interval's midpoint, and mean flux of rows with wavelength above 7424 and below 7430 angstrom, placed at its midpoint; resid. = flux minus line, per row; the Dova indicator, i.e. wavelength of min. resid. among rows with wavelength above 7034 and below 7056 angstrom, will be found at 7054.0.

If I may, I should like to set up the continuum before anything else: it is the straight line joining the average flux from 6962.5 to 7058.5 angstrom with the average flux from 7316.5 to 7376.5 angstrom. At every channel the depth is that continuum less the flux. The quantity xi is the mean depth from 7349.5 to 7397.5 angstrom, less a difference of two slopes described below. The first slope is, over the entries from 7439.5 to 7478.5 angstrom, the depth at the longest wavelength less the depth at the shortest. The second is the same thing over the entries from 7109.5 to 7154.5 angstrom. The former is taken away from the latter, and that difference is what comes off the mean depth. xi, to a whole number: -3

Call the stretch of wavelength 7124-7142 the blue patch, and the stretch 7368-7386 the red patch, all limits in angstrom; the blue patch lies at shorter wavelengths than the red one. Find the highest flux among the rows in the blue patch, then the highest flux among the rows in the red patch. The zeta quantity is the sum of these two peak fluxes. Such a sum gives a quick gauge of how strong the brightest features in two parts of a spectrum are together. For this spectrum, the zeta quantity 26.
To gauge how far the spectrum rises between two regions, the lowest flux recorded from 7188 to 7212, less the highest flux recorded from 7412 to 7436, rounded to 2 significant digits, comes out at -9.4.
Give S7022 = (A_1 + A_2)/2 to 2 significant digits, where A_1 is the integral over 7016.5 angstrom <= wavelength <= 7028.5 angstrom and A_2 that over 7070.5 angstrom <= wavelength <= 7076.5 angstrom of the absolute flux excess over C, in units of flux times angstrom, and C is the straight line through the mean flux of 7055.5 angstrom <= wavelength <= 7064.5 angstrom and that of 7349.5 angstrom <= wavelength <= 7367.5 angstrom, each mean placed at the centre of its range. 23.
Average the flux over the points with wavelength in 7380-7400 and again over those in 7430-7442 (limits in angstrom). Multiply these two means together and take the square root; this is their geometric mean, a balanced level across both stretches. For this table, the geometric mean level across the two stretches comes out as 18.0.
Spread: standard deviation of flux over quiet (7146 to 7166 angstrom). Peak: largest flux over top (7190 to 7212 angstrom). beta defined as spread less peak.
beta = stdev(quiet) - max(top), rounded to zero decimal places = -10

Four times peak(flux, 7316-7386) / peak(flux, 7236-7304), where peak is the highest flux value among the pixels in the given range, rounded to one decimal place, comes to 4.6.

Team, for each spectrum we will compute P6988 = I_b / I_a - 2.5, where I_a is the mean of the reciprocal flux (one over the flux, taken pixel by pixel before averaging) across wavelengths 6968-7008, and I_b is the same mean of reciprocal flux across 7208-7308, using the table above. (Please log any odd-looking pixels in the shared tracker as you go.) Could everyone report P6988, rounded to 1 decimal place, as -1.6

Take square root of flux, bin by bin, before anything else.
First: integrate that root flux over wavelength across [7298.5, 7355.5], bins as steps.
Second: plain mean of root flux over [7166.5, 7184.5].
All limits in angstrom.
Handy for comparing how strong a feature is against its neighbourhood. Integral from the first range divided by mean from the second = 72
